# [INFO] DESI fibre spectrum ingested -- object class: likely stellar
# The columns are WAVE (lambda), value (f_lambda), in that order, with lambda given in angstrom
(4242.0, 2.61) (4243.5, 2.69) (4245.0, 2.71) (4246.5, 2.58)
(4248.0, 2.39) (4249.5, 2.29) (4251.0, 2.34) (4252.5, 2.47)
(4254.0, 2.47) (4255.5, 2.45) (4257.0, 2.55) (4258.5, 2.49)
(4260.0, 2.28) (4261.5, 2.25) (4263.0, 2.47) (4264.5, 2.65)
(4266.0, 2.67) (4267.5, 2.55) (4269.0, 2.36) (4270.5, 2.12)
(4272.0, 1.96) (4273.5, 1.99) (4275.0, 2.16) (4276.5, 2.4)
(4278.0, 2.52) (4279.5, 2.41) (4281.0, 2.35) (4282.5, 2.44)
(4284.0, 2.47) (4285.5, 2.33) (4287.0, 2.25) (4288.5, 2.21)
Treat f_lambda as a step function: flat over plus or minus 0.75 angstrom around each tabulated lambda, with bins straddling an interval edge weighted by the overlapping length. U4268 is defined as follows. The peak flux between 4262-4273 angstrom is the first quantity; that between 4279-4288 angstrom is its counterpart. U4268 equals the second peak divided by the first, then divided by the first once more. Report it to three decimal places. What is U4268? 0.346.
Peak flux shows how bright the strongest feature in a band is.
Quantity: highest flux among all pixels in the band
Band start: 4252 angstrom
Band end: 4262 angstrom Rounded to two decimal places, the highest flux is 2.55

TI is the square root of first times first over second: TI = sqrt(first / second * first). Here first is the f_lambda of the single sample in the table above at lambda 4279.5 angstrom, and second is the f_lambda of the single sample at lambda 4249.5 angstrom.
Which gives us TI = 1.59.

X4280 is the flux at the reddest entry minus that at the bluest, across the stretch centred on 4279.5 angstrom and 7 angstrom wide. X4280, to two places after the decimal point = 0.04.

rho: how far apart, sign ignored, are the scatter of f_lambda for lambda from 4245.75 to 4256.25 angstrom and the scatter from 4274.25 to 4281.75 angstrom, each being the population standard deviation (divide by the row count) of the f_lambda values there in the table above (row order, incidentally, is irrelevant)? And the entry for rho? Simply 0.03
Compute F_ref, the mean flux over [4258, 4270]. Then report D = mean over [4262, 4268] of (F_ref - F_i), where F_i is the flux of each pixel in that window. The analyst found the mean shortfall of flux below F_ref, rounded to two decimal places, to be -0.12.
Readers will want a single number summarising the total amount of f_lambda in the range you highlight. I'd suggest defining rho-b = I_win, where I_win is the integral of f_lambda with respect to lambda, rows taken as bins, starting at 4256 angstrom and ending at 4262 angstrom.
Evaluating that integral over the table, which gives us 14.4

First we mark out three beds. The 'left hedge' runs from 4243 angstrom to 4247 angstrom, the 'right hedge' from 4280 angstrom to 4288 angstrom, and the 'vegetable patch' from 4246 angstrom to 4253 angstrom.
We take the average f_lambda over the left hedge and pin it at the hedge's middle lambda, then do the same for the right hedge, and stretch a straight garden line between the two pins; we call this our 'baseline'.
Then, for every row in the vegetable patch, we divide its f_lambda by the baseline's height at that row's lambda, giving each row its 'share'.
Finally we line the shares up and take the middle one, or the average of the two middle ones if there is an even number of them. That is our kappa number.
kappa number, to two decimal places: 0.91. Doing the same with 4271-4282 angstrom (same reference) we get 0.98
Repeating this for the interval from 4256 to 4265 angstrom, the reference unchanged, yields 0.98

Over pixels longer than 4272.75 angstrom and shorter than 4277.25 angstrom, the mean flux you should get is 2.18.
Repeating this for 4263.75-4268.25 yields 2.62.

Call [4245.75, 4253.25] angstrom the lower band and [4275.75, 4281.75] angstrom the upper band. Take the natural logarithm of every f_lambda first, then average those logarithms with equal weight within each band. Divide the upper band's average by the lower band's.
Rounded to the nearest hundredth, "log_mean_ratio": 1.00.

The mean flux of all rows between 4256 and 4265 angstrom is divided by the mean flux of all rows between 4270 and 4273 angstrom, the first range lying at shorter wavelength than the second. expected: 1.20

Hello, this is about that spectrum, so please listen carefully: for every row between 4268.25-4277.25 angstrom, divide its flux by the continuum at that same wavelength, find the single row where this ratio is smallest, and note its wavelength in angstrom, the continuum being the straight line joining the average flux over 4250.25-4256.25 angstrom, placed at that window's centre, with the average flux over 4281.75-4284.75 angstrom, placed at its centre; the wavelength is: 4272.0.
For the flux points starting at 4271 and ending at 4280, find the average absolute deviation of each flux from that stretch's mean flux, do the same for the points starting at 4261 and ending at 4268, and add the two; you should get 0.330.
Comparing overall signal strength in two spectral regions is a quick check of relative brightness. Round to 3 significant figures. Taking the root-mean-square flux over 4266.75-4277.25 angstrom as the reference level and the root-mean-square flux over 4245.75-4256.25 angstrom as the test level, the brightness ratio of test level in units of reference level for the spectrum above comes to 1.09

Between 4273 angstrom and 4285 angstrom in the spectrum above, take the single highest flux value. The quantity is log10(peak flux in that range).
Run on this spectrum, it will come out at 0.40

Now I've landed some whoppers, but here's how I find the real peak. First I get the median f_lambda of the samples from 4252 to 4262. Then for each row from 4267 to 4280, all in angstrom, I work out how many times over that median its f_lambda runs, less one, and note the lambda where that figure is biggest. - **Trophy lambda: 4267.5 angstrom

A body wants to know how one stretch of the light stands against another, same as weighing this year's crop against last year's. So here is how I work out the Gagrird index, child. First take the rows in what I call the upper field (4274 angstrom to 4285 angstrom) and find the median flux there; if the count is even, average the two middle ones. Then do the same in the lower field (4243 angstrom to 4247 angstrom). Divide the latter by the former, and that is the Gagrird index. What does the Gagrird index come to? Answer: 1.12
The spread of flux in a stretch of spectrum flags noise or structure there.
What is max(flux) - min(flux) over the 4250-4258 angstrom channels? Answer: 0.21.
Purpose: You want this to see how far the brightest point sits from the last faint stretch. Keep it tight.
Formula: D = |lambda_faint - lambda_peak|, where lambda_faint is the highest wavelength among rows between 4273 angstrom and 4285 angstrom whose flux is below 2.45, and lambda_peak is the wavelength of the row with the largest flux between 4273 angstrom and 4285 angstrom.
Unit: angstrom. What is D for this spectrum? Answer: 4.5 angstrom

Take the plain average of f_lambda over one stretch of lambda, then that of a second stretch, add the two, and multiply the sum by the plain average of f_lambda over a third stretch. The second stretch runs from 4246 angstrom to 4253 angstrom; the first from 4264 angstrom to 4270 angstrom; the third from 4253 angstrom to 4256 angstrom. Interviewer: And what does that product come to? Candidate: 12.2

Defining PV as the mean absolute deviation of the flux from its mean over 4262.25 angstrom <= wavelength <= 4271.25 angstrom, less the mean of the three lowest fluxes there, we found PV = -2.16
